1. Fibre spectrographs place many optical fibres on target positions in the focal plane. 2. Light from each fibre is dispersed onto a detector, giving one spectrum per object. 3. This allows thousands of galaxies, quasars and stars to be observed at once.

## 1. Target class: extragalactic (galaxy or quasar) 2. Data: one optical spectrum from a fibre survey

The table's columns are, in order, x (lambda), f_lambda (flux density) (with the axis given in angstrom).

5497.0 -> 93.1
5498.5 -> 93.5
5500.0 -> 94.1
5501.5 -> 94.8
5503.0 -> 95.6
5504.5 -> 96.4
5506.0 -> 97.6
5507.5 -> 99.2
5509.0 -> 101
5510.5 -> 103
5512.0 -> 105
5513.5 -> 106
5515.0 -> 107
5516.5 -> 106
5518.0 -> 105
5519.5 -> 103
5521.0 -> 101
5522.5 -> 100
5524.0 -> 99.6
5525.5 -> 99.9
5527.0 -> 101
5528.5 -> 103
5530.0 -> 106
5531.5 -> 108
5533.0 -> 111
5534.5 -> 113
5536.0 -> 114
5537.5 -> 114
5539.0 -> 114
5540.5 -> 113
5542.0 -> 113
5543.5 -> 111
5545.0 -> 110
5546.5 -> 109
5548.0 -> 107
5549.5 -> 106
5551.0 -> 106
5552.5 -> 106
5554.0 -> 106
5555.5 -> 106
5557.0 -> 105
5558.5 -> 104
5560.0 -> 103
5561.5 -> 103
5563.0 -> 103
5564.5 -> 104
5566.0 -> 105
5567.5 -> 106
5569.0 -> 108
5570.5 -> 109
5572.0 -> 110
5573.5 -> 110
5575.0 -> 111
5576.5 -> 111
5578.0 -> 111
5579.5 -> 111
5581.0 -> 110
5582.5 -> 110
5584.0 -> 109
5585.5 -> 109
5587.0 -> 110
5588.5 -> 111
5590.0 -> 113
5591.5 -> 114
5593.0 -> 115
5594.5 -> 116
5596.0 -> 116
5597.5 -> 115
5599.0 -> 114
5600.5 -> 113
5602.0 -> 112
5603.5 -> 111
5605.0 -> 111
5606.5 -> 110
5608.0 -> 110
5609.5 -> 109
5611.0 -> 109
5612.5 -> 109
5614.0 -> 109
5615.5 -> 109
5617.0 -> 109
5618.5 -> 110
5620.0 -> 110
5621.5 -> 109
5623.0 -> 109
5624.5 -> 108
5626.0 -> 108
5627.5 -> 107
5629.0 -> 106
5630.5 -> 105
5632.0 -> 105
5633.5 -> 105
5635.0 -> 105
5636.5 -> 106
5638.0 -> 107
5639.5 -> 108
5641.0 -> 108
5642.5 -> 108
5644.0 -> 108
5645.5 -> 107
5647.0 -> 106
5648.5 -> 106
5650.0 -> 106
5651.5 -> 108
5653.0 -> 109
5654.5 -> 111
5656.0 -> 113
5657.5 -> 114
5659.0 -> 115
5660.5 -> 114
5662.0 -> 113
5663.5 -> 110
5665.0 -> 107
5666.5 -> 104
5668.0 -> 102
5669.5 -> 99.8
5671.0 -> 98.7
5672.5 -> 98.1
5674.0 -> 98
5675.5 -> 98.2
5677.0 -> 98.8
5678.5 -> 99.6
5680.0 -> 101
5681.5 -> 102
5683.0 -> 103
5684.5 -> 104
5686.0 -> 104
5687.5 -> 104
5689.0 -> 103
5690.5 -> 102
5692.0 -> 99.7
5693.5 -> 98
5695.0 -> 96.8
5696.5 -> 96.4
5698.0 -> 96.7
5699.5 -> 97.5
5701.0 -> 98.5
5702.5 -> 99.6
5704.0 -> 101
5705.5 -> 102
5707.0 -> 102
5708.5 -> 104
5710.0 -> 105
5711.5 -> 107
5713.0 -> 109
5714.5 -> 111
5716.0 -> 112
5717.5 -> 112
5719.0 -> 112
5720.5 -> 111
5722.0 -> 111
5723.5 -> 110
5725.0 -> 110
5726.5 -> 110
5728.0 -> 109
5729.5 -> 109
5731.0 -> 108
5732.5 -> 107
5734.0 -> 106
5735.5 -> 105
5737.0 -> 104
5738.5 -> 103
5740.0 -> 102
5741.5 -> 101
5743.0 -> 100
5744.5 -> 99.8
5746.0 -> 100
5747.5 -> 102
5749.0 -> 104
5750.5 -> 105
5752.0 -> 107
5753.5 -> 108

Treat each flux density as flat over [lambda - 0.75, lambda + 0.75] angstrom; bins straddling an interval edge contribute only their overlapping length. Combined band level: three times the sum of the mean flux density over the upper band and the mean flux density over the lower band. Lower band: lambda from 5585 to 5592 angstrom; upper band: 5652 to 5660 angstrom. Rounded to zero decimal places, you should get 671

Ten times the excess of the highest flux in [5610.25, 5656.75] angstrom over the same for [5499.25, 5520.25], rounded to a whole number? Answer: 60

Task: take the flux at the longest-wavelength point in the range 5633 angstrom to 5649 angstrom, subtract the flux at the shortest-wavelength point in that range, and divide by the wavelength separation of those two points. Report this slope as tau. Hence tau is 0.1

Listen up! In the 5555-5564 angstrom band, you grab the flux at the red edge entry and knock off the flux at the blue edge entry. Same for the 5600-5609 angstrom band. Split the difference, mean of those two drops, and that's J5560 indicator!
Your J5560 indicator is -3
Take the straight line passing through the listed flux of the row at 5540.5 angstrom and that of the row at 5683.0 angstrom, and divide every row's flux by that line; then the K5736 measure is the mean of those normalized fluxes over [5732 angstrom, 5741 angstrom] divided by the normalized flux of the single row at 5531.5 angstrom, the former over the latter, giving 1.11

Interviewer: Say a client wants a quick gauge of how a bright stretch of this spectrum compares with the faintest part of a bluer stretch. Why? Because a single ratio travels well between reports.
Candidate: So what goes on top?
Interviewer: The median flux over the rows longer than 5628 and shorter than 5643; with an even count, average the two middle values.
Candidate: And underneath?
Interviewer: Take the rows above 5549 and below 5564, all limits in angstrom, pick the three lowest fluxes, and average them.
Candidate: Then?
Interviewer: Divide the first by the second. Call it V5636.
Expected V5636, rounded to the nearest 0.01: 1.03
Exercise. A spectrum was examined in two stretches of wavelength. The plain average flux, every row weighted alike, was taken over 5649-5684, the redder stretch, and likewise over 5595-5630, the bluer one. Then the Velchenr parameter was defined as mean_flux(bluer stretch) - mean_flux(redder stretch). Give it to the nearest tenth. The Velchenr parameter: 4.8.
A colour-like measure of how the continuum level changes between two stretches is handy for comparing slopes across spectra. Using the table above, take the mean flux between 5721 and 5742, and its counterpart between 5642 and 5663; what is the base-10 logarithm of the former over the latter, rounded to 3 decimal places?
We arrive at -0.012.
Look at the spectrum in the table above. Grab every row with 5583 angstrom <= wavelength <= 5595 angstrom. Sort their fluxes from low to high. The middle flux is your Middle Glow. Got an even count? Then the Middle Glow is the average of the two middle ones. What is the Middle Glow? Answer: 112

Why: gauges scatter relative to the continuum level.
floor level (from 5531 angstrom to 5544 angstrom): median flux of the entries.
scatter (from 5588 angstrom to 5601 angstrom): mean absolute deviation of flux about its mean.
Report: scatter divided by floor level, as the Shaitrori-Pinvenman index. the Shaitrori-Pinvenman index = 0.011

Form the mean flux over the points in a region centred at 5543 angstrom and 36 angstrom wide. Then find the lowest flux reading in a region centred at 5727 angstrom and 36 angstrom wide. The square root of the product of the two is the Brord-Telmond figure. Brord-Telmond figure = 103.8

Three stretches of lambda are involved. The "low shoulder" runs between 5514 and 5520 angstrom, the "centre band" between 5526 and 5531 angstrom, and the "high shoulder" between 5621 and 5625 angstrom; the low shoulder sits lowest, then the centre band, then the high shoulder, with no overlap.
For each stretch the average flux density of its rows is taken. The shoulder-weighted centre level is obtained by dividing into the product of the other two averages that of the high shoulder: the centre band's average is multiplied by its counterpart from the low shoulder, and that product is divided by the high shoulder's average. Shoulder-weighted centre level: 100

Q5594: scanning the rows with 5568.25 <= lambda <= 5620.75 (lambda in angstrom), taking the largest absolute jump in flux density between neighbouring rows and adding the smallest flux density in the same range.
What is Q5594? 110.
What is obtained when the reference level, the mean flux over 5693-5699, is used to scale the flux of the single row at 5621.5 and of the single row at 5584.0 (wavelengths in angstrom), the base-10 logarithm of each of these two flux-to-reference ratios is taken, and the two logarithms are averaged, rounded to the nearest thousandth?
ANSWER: 0.051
